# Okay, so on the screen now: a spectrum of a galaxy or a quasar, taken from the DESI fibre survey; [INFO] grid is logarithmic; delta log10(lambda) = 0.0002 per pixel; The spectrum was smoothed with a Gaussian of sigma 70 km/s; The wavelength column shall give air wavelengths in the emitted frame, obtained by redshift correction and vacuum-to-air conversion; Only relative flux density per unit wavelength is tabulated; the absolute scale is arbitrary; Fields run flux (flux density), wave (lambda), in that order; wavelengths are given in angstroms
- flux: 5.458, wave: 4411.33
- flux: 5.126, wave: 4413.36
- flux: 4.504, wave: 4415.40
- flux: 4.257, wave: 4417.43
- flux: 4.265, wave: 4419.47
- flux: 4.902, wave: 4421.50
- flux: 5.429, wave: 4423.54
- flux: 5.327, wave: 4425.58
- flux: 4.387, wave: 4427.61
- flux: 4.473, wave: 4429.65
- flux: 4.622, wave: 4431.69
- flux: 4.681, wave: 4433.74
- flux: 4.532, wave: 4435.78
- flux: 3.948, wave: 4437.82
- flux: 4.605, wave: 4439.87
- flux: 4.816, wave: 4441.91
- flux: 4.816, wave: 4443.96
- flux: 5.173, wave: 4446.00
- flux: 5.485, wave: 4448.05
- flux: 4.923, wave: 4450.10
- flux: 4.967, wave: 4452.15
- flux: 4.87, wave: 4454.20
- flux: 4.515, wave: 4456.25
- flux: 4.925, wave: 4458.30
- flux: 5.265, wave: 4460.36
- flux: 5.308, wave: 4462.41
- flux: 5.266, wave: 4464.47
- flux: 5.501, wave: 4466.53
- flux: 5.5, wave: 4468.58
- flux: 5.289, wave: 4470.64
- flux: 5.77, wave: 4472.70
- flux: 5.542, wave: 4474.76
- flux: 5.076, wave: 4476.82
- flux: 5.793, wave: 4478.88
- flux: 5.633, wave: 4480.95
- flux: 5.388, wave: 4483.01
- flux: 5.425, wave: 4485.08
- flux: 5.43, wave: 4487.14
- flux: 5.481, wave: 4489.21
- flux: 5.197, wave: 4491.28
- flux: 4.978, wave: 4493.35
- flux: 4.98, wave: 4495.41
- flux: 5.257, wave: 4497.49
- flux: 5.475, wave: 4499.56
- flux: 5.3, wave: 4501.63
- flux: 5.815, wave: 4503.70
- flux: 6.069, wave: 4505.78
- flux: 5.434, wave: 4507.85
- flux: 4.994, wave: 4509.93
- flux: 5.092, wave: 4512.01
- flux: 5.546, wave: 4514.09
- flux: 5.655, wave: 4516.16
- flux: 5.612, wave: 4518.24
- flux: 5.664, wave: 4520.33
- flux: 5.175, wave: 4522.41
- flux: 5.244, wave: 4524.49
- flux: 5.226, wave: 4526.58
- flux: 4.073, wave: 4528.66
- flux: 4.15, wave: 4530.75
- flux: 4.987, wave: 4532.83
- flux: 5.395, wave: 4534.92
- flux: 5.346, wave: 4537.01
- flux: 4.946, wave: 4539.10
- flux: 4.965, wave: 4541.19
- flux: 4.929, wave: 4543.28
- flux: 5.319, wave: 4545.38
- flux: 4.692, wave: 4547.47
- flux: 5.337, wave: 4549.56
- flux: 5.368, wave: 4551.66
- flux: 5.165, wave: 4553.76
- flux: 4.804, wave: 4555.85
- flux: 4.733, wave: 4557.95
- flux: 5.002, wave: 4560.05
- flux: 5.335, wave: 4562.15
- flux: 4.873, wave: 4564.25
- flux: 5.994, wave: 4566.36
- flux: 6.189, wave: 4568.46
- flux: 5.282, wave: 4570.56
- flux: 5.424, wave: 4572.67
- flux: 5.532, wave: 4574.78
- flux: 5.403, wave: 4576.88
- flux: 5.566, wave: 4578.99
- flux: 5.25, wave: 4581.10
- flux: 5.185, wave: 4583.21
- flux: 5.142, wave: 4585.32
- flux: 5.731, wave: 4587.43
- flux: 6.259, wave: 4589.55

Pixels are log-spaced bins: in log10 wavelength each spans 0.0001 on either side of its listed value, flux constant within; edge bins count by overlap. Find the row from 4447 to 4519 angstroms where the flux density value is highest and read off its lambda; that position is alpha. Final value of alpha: 4505.78 angstroms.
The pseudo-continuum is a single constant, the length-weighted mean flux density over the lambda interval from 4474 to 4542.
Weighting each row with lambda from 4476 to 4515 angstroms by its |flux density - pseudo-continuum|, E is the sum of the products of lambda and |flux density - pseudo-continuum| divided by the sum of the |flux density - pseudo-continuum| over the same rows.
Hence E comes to 4496.3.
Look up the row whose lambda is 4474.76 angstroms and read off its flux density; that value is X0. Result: 5.542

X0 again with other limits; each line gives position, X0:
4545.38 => 5.319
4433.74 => 4.681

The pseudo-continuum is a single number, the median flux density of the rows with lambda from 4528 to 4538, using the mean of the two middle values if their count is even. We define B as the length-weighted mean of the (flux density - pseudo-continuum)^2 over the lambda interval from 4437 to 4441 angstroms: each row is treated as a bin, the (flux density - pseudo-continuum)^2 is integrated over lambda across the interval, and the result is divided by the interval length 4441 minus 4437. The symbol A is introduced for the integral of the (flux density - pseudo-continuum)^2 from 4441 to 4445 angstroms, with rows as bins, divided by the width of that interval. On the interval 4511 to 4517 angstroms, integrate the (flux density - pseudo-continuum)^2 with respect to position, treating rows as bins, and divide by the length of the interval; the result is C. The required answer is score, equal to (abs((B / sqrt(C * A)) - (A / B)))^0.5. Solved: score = 2.6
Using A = 0.03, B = 0.57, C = 0.25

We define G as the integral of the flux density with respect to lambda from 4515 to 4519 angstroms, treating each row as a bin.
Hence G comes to 23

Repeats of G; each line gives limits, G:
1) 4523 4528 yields 26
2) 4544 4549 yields 25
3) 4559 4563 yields 21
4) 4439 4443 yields 19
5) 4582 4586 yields 21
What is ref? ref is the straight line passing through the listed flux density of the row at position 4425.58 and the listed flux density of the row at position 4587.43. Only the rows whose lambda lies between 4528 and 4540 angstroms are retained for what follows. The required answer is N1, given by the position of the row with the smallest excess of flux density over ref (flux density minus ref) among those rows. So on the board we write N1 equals 4528.66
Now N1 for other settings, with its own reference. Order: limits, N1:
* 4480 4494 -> 4493.35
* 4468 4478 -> 4476.82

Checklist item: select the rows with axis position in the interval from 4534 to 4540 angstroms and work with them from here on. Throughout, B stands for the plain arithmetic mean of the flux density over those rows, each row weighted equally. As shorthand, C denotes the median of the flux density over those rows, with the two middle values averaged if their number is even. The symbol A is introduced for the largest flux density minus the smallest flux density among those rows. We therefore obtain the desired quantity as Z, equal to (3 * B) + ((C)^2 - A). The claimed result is 44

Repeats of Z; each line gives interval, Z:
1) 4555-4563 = 38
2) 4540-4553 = 41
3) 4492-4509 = 44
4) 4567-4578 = 45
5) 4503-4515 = 46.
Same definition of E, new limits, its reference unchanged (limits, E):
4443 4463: 4452.3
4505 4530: 4517.7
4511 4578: 4543.8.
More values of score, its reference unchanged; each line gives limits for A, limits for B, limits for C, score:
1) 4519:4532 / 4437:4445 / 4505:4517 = 0.6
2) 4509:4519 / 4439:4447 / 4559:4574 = 1.9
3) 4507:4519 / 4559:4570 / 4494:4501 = 1.7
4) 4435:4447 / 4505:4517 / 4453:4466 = 1.2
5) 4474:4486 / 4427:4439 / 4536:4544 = 1.6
